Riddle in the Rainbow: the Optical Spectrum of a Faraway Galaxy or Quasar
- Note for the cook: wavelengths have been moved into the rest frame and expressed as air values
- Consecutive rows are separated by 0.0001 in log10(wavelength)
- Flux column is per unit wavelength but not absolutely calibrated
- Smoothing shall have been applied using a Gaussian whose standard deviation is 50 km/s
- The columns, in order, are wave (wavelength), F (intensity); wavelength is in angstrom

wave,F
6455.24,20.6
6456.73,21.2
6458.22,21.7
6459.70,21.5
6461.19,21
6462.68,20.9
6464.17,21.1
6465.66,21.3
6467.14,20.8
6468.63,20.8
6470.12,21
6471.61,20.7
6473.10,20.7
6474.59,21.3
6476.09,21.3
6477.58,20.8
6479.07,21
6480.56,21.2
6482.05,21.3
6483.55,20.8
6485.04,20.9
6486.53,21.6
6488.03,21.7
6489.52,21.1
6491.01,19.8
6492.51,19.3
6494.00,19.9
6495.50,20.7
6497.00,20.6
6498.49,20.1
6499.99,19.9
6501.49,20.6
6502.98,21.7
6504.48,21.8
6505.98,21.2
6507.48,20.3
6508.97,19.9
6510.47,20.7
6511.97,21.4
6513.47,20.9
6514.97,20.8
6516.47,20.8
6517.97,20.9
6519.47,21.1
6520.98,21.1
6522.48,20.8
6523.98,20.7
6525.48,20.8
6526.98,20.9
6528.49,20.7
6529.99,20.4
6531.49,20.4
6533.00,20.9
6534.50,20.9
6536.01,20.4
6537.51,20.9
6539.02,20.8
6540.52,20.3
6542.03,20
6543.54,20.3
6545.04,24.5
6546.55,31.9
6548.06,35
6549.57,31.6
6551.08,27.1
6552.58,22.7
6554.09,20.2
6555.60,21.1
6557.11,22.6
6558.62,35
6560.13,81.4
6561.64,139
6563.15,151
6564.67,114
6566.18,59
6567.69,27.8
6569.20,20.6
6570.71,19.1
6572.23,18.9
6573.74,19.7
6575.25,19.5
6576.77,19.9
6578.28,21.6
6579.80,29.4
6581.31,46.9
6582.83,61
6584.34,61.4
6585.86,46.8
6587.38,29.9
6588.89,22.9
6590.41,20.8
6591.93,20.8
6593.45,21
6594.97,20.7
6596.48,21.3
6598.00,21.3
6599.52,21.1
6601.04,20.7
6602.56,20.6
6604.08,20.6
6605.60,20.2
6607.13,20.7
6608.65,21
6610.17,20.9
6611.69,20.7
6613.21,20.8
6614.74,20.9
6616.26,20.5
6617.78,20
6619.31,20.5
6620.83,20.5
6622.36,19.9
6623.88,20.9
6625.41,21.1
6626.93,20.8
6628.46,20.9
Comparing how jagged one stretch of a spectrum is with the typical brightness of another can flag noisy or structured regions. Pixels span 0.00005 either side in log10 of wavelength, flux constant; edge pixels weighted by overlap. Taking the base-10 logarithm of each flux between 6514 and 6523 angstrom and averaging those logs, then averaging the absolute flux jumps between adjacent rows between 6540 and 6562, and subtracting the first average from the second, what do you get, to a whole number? 9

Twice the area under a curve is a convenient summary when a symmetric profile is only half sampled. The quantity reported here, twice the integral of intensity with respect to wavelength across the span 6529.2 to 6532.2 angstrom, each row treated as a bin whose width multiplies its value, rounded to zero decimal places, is 123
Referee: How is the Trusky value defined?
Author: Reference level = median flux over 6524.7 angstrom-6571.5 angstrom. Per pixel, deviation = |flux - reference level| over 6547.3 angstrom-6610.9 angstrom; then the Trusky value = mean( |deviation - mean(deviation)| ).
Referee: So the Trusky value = 20.5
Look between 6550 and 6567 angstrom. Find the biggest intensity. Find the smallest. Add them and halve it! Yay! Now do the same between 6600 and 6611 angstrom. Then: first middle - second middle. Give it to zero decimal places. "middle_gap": 65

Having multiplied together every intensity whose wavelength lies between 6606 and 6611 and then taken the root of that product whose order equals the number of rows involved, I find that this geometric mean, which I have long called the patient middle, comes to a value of 20.87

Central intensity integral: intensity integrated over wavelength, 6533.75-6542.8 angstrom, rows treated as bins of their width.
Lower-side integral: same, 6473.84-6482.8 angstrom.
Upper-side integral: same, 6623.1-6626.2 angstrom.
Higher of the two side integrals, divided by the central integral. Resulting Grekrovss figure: 1.02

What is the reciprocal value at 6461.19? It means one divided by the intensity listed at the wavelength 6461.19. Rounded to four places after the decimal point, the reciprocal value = 0.0476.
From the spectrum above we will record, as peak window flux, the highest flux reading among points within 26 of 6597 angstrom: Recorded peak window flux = 61.4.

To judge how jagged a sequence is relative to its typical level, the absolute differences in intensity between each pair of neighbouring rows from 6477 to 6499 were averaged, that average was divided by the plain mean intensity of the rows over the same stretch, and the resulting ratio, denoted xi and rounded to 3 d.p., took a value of 0.022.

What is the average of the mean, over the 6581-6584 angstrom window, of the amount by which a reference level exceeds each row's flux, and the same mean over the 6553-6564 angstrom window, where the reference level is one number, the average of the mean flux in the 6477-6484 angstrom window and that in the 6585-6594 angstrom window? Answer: -37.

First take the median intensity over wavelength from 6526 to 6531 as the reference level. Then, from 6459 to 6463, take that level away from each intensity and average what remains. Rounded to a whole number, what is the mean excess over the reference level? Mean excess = 0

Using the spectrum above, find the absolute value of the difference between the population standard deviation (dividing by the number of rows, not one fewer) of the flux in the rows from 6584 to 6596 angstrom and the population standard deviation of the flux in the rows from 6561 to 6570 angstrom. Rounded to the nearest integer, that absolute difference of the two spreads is 38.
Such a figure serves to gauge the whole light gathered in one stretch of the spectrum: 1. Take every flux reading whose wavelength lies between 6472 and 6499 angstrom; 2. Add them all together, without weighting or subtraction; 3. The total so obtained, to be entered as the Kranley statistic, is 374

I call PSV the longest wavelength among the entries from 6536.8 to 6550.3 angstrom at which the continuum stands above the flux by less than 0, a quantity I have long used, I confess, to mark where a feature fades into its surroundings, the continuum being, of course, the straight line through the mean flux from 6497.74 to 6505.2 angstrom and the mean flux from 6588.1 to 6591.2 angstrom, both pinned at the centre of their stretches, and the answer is 6549.57 angstrom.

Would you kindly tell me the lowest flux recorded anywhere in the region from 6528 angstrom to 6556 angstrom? 20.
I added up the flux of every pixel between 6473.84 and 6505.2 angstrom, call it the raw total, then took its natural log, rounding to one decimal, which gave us 6.1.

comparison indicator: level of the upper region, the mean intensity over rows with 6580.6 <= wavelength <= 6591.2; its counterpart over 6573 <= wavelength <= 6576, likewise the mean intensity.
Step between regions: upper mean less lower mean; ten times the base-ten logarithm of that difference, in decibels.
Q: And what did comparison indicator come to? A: 13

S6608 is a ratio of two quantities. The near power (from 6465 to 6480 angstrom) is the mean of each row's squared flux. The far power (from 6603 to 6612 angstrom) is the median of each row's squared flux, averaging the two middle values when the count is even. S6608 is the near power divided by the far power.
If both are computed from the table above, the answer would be 1.03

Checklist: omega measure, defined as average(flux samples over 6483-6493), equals 21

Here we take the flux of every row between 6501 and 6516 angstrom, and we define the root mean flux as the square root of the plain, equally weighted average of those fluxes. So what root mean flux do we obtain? 4.6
